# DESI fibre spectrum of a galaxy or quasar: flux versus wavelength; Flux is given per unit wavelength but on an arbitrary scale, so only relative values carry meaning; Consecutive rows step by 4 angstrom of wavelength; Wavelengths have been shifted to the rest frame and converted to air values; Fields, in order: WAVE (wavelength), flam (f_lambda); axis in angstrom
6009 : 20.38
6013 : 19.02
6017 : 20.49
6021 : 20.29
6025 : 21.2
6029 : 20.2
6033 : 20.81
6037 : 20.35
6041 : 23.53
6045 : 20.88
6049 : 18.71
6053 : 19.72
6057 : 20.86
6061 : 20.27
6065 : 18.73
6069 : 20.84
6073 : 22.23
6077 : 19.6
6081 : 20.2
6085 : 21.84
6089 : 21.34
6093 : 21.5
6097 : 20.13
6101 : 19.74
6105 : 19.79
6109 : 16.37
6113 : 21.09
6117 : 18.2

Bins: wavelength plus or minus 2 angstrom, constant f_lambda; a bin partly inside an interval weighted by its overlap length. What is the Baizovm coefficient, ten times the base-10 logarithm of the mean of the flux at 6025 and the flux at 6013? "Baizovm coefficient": 13.0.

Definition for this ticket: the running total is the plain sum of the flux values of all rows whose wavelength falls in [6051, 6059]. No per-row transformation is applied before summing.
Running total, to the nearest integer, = 41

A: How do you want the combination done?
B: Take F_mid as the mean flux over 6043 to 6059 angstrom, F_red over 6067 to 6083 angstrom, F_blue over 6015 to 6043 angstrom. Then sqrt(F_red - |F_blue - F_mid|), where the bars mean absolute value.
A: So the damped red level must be 4.45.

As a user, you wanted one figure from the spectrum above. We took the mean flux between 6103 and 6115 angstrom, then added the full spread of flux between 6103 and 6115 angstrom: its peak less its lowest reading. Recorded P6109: 23.8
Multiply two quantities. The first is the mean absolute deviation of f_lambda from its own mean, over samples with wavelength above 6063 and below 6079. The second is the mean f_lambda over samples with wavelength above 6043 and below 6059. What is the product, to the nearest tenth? 23.8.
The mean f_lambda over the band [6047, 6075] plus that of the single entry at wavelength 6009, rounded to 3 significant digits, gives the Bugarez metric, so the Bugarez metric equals 40.6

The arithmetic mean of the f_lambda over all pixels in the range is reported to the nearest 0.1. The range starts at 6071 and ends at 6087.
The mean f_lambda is 21.0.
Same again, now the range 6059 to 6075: 20.5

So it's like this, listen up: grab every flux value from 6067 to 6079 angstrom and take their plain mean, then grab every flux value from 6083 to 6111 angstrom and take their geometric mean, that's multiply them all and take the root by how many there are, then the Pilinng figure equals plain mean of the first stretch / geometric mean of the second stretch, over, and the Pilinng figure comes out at 1.04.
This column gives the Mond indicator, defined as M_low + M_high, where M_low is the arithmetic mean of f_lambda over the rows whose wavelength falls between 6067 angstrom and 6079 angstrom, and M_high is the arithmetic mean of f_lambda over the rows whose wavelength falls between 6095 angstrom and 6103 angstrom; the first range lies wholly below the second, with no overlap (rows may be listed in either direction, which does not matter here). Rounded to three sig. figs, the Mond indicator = 40.8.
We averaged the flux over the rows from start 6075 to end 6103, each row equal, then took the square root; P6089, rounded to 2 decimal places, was 4.54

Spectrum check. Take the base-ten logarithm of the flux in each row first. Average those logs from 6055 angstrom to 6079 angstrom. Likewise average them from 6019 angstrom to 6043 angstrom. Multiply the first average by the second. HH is 1.73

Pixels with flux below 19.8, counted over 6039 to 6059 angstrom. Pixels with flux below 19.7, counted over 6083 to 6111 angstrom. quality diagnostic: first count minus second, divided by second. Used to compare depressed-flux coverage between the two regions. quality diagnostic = 1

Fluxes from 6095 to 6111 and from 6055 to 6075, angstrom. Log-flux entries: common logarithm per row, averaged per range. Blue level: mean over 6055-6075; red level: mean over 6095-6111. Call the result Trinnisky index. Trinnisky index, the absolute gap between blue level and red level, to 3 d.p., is 0.035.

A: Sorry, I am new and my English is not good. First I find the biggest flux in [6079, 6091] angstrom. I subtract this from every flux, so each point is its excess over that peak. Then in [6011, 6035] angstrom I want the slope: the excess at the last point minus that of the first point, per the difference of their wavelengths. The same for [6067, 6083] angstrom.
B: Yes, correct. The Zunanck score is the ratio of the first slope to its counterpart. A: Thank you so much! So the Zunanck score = -1.7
